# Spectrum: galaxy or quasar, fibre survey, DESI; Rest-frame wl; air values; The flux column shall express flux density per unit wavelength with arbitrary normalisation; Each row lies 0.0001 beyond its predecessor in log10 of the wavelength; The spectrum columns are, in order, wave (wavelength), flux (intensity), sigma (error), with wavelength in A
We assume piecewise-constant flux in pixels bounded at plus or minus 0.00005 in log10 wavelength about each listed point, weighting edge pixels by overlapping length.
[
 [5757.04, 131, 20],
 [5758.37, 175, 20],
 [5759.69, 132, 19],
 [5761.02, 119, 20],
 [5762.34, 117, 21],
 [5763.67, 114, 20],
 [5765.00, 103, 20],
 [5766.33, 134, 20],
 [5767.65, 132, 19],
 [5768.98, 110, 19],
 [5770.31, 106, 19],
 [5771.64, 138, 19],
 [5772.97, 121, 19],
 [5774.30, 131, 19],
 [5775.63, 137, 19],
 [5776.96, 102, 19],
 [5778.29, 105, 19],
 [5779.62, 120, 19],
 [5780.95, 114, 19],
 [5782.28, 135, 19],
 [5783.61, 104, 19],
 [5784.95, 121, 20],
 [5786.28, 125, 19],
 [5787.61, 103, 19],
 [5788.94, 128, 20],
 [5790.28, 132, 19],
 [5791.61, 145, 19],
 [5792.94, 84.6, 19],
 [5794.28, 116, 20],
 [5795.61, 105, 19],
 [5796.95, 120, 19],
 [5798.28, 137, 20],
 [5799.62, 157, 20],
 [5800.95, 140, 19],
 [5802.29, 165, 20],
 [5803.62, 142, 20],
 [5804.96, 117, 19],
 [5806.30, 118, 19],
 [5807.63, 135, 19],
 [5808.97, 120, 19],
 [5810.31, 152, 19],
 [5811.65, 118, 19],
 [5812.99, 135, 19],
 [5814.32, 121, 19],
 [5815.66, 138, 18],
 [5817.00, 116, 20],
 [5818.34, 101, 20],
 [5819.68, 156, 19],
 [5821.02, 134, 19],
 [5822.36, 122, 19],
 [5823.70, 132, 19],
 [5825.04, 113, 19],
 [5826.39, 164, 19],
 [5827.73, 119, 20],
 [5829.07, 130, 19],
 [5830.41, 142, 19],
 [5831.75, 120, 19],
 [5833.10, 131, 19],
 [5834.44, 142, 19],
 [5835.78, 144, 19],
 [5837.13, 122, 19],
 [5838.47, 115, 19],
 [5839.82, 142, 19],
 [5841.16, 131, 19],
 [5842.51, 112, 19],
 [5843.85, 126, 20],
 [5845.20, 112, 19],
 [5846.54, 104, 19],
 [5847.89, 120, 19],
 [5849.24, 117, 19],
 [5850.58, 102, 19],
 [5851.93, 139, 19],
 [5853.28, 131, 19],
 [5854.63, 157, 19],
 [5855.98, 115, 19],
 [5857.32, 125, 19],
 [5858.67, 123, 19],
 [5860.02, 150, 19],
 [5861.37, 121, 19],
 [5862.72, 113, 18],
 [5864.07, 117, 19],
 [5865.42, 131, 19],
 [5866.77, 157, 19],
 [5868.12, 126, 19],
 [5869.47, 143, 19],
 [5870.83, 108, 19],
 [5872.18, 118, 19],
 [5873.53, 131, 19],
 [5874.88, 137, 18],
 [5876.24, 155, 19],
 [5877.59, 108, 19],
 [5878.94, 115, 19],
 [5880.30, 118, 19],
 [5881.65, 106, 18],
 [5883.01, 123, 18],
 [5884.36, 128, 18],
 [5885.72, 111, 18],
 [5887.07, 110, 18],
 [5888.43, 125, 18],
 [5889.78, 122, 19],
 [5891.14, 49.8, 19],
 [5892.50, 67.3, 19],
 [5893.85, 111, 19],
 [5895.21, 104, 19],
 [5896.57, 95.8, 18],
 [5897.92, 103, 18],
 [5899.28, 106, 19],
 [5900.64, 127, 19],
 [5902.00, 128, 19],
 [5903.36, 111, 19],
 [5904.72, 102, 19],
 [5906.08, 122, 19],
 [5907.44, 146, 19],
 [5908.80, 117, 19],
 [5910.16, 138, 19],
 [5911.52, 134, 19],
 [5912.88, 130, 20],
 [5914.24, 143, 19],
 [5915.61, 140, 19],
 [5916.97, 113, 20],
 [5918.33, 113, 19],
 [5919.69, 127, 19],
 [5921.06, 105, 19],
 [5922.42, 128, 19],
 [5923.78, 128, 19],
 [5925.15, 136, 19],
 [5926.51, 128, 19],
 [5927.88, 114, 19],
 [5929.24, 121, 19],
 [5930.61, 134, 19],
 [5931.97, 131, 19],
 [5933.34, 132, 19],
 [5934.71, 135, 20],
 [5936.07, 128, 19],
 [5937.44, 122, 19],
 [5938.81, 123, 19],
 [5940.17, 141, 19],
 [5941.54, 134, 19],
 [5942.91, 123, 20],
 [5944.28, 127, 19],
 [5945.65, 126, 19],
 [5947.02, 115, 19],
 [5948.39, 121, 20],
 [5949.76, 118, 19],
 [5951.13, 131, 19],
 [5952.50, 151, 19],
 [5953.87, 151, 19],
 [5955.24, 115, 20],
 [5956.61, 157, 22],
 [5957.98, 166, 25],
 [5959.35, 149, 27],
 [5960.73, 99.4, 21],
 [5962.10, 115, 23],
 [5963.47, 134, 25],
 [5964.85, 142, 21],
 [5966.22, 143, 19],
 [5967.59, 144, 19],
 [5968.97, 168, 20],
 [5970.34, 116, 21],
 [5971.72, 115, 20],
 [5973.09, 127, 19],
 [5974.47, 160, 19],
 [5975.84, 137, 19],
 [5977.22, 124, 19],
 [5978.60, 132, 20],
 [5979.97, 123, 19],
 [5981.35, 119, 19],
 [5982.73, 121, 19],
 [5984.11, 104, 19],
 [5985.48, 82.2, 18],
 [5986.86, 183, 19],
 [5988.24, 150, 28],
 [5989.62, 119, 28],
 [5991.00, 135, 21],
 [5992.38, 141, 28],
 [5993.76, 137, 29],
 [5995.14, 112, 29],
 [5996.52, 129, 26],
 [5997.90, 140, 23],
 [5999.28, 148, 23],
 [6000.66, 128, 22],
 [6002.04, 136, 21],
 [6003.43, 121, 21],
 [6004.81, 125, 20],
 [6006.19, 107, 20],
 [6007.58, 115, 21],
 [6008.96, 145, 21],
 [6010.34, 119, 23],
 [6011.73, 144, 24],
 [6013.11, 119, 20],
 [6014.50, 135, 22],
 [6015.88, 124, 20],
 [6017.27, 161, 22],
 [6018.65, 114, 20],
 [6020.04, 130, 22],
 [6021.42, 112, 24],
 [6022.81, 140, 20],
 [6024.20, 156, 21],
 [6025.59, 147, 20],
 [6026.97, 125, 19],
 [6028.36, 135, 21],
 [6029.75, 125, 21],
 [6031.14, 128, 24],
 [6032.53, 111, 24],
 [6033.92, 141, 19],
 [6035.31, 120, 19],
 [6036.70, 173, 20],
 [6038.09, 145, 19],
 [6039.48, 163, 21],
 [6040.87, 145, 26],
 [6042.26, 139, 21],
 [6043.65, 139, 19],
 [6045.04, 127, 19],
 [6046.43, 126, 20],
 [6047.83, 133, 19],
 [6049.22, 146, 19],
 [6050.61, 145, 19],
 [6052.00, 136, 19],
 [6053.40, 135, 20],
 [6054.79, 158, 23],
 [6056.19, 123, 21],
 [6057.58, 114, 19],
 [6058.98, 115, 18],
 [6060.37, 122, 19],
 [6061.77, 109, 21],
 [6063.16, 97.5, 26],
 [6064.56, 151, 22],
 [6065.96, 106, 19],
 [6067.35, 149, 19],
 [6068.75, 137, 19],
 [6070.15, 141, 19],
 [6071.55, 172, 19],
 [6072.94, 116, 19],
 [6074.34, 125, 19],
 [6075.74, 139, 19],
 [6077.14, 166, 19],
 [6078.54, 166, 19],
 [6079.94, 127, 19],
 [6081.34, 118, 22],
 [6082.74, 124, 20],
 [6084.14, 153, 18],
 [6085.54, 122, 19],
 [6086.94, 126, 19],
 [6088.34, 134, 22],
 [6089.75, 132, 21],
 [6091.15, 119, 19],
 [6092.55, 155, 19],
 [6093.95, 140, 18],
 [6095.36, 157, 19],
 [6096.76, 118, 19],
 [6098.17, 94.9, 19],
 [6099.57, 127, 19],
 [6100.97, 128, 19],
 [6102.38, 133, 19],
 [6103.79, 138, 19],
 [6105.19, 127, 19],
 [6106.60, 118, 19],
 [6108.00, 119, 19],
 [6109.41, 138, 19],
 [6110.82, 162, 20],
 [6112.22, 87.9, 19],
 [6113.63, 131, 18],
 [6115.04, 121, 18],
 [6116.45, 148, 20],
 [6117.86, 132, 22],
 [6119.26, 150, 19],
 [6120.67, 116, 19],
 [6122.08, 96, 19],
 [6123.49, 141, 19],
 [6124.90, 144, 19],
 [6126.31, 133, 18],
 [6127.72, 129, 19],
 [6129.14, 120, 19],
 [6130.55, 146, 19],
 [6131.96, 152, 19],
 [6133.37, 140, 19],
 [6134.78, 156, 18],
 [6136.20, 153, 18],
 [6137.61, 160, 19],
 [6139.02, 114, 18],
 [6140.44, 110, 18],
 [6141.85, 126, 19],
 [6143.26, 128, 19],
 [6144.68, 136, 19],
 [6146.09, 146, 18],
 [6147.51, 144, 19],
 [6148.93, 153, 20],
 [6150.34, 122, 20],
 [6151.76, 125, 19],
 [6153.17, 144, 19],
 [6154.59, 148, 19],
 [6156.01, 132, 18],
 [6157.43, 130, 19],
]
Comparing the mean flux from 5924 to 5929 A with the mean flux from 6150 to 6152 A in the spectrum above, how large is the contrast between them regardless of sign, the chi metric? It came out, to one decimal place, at 2.5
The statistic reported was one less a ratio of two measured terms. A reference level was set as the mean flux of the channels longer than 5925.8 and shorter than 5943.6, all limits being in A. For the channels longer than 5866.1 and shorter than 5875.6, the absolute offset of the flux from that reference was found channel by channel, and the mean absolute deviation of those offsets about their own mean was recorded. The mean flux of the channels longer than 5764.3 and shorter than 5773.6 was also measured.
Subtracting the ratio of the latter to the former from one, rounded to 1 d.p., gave -15.1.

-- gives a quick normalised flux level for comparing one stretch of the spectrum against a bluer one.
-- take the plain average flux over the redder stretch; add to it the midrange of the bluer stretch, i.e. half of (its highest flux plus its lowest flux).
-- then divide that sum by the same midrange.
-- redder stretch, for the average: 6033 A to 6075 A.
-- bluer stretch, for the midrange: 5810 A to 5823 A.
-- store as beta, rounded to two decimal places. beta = 2.05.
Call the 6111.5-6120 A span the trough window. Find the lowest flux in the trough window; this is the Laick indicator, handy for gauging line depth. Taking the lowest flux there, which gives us 87.9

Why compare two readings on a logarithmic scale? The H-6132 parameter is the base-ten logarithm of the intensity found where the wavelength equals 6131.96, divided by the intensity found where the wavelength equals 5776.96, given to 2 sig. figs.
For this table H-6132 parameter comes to 0.17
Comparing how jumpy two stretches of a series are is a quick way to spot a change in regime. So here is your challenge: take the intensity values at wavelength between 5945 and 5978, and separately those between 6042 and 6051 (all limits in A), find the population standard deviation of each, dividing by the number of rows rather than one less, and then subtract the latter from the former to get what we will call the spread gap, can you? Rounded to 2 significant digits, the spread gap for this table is 11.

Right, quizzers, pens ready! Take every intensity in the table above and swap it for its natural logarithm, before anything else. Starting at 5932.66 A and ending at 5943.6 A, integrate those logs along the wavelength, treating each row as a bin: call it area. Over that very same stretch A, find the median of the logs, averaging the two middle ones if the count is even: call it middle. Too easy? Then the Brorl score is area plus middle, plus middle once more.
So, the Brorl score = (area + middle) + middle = 62.9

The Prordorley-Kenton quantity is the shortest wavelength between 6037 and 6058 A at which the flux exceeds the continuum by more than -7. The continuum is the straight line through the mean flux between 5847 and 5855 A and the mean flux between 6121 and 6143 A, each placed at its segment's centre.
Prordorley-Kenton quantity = 6038.09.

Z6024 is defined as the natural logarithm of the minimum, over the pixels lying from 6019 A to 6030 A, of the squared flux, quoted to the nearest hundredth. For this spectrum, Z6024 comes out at 9.44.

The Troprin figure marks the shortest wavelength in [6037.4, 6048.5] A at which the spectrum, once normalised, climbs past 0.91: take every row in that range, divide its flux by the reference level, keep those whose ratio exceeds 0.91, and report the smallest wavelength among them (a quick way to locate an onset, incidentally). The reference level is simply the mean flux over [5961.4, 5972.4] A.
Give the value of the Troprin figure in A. 6038.09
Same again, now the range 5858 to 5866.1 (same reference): 5858.67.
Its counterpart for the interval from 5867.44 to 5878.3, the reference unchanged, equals 5868.12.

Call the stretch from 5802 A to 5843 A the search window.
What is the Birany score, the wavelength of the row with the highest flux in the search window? 5802.29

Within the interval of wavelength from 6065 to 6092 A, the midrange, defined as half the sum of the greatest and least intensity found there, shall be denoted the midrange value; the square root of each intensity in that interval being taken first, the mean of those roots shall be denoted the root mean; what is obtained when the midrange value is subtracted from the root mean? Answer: -127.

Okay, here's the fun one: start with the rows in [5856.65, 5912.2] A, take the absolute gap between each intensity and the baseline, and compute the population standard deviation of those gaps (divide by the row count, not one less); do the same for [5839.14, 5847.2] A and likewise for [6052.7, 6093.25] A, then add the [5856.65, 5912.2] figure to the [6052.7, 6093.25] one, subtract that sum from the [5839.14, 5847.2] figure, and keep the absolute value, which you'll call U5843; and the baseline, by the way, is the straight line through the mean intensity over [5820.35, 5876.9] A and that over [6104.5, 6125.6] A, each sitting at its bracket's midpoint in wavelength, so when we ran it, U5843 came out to 19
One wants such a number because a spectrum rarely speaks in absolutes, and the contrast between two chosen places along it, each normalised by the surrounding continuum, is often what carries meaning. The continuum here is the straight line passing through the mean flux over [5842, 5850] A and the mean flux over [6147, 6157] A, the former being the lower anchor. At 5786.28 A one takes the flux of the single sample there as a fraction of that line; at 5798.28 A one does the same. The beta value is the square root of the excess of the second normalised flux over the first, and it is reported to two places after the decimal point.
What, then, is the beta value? 0.31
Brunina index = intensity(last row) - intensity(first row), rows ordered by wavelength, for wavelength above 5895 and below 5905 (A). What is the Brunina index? -2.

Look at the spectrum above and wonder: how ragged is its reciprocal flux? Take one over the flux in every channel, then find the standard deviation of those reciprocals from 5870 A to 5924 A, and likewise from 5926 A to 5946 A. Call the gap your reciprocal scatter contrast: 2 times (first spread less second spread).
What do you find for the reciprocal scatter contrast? 0.0037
